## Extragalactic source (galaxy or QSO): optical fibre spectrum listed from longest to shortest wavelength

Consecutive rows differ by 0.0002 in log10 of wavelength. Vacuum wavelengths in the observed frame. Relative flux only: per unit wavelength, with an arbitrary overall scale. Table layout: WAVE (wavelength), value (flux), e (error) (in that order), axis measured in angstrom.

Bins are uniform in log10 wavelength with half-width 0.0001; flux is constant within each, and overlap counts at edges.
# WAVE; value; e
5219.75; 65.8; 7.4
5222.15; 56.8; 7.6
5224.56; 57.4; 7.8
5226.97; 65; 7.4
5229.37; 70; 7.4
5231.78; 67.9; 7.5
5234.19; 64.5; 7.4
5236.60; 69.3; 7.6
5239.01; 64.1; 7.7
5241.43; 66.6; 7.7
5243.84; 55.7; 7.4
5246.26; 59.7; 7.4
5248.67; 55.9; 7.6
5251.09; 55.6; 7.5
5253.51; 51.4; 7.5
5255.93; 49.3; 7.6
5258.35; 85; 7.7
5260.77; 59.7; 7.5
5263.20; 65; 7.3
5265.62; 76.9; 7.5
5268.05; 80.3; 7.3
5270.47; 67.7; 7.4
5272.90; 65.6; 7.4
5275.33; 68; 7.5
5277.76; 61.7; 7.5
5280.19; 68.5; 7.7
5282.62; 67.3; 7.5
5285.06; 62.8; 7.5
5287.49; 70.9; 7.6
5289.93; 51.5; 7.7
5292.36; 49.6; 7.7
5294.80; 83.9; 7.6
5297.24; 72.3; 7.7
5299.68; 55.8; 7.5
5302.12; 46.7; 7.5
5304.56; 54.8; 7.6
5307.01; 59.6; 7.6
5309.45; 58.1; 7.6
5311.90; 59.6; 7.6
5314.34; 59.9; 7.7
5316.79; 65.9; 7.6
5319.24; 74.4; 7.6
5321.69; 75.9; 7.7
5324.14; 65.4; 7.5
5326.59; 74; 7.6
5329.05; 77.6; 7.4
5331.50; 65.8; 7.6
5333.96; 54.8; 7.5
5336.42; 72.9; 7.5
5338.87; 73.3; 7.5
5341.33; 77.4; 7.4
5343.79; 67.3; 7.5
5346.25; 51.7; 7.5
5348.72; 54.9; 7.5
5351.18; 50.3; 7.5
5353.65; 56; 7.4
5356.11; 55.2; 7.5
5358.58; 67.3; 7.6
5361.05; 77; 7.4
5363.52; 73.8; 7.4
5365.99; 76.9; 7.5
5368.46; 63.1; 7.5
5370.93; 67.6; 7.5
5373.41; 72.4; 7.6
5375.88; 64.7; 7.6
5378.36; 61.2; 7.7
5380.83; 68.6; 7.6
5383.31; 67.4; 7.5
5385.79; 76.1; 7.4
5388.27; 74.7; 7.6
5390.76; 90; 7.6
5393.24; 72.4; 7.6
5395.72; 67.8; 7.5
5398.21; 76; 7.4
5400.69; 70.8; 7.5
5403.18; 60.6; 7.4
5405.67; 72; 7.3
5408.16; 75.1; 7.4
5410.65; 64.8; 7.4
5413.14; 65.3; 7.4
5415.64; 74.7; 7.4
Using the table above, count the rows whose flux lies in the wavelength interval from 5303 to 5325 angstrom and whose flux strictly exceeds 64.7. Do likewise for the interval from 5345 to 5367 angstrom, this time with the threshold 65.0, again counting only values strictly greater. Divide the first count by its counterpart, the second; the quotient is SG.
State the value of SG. 1.00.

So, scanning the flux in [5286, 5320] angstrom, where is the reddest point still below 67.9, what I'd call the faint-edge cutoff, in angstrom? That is 5316.79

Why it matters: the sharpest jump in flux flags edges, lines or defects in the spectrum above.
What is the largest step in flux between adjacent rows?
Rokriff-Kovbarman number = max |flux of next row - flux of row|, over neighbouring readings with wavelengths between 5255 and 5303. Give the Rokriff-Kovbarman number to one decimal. 35.7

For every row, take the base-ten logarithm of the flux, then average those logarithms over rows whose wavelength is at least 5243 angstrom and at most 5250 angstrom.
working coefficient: 1.76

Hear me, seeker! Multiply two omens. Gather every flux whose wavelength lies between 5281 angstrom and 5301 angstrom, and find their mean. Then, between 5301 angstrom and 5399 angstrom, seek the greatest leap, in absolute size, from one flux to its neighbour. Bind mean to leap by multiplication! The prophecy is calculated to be 1163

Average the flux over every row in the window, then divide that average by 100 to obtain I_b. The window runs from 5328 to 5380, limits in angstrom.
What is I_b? 0.658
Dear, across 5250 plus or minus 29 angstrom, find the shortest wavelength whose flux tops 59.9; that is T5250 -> 5226.97 angstrom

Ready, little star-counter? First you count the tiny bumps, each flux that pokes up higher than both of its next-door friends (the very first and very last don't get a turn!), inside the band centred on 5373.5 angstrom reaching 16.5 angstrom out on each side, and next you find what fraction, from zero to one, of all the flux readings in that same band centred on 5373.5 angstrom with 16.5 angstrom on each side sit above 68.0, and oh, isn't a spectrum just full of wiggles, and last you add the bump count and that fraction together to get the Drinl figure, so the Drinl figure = 5.5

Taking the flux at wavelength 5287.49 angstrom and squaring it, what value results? 5027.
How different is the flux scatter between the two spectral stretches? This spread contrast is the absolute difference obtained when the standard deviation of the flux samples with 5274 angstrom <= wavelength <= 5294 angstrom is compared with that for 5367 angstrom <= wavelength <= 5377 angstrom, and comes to 3.9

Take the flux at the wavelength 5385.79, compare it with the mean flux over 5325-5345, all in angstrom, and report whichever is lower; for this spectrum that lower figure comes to 70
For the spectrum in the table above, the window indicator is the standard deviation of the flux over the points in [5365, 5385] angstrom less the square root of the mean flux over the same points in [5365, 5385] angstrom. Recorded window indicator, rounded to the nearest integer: -3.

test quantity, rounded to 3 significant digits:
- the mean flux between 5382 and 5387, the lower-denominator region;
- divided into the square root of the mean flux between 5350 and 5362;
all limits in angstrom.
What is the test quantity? 0.109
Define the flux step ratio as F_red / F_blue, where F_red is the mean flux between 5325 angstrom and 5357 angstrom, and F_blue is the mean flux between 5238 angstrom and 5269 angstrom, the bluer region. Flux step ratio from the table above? 1.01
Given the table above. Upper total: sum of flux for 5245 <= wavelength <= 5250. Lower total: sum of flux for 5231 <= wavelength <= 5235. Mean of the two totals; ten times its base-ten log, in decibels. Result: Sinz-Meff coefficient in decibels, 20.9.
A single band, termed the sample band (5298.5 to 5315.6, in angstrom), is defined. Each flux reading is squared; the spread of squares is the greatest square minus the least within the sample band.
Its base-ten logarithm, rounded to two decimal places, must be 3.15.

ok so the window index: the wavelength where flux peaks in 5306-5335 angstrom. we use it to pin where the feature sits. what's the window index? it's 5329.05 angstrom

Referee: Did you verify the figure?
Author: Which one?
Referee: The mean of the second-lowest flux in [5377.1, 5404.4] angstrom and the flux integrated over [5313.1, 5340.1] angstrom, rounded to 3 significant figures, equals 963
